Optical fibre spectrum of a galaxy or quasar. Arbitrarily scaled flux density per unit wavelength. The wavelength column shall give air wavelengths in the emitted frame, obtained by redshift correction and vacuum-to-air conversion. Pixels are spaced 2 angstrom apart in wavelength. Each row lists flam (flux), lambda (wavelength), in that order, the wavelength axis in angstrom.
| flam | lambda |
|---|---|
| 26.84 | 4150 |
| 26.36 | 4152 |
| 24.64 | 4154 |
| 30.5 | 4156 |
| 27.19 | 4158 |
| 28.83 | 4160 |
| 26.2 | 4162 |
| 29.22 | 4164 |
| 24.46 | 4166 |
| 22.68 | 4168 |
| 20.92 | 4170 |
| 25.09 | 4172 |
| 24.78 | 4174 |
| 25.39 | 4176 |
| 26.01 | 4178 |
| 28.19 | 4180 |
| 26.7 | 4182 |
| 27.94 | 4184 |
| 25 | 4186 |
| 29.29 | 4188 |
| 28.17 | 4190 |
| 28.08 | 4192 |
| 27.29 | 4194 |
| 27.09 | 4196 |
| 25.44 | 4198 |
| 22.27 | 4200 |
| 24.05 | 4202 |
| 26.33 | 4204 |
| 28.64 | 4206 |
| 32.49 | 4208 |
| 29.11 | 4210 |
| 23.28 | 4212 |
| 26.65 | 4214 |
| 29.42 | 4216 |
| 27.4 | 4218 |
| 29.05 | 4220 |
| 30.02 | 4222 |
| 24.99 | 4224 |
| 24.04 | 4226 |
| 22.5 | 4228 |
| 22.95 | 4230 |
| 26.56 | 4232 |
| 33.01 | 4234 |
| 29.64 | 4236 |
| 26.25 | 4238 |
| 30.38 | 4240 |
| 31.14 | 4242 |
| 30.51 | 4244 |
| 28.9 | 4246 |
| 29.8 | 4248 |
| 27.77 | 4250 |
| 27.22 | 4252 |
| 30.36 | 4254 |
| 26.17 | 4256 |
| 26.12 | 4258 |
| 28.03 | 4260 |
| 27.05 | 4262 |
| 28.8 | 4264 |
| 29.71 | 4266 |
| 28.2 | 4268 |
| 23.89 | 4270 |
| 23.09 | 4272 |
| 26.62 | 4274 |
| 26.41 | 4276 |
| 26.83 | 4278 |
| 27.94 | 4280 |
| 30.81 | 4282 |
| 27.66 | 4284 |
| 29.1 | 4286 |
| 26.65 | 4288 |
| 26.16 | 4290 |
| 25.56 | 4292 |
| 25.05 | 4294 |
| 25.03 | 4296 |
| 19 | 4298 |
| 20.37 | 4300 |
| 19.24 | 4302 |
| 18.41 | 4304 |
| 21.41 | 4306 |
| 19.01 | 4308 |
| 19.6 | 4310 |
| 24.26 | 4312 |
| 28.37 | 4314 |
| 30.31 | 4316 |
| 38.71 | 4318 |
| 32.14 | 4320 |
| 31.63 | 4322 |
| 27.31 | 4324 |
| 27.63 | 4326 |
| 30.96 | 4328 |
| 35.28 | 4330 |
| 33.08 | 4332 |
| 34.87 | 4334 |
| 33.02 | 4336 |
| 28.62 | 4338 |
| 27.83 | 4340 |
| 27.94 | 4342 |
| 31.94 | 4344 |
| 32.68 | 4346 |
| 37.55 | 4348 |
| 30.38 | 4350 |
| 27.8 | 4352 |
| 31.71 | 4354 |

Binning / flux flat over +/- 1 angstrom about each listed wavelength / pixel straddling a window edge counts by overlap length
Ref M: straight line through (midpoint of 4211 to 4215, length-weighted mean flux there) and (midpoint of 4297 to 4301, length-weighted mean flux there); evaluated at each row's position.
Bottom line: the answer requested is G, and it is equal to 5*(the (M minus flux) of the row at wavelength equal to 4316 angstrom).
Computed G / -58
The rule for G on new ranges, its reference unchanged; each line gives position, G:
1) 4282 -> -50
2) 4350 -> -69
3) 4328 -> -65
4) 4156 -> -10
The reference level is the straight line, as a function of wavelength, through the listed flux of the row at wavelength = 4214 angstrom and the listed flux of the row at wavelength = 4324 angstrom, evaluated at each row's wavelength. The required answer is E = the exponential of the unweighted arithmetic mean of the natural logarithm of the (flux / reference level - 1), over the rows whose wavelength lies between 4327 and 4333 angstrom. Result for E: 0.20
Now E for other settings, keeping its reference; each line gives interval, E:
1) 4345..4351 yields 0.20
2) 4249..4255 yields 0.04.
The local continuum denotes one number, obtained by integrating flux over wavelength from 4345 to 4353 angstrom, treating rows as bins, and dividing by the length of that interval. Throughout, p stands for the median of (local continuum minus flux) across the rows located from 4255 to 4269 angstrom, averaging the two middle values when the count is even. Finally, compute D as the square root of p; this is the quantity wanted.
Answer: 2.0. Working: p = 4.1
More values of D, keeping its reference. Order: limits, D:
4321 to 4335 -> 0.7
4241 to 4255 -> 1.5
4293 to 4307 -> 3.4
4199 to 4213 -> 2.4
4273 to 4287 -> 2.1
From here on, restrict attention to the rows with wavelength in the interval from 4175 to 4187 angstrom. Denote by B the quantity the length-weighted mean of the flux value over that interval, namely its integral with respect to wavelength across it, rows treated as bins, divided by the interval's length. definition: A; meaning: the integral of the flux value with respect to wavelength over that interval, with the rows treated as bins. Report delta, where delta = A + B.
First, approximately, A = 318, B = 27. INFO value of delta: 345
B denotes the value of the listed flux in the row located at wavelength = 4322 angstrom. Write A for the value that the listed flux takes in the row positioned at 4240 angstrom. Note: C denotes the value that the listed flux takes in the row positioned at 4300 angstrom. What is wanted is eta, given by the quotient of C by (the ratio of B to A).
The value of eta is 20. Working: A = 30.38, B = 31.63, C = 20.37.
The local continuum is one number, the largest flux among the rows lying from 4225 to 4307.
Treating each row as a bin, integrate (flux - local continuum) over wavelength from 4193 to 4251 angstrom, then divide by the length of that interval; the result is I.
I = -6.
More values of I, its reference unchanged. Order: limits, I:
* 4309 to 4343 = -3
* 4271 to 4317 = -8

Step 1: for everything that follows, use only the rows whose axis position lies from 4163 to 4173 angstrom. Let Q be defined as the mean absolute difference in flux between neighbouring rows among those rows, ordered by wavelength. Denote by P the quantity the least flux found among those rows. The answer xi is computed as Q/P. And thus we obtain 0.149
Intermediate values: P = 20.92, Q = 3.1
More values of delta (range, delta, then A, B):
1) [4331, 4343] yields 402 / 371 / 31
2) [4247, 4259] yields 363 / 335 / 28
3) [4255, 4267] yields 359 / 332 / 28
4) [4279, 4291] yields 365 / 337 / 28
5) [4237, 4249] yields 383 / 354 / 29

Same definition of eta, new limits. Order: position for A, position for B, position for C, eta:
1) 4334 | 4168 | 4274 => 41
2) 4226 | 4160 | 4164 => 24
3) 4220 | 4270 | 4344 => 39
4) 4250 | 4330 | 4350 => 24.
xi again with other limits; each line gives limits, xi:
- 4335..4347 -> 0.072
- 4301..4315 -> 0.141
